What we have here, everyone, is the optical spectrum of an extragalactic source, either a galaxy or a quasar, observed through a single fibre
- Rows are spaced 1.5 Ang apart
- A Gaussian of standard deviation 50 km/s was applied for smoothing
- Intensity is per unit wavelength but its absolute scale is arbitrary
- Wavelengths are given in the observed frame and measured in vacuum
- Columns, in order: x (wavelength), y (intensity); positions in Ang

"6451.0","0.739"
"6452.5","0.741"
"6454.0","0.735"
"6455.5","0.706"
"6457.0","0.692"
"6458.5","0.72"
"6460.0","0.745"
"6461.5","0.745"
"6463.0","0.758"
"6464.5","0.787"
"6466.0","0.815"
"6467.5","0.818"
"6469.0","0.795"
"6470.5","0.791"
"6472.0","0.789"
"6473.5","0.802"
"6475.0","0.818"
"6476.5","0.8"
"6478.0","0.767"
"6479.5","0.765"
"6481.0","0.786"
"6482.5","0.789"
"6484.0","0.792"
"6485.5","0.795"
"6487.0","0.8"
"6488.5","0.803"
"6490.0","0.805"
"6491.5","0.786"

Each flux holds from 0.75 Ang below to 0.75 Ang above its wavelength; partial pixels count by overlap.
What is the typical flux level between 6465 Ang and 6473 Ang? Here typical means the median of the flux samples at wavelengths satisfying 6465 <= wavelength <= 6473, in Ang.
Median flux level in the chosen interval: 0.795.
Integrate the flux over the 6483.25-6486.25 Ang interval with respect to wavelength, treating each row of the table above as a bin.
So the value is 2.38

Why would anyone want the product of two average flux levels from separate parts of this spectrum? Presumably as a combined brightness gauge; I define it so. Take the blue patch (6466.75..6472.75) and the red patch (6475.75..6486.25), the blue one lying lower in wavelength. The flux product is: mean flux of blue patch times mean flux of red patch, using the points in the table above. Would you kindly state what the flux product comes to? 0.627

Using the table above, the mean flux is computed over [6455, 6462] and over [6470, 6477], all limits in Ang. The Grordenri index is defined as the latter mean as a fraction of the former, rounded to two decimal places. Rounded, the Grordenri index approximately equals 1.11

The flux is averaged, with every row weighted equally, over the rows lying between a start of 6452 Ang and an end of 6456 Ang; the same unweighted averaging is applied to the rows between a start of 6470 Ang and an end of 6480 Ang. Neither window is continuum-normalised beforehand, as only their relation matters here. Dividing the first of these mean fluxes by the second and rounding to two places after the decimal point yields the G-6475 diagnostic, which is 0.92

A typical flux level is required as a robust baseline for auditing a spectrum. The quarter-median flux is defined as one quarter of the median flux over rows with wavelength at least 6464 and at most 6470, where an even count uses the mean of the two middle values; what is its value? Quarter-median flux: 0.201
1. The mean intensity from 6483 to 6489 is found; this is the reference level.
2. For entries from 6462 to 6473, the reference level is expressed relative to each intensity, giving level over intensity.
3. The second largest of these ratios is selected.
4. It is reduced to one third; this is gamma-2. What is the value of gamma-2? 0.338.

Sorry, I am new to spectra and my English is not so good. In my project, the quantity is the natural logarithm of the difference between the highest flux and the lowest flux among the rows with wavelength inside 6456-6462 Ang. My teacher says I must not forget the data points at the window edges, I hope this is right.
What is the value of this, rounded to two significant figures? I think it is -2.9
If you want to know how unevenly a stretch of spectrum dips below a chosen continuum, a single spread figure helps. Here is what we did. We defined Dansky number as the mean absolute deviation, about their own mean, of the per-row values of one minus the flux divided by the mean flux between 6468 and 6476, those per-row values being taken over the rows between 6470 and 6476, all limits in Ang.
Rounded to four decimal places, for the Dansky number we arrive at 0.0125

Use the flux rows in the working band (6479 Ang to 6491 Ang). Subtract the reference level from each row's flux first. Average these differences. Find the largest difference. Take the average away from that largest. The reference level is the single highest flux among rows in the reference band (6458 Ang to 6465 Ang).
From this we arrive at 0.013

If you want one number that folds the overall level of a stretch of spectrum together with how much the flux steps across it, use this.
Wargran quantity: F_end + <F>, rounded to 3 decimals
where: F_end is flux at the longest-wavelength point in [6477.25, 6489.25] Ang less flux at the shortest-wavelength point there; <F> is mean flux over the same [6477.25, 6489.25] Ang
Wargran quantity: 0.823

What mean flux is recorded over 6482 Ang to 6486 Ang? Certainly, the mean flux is 0.792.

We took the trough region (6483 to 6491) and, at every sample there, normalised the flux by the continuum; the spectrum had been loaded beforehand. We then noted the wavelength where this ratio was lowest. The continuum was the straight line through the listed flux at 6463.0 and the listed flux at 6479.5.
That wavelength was 6484.0 Ang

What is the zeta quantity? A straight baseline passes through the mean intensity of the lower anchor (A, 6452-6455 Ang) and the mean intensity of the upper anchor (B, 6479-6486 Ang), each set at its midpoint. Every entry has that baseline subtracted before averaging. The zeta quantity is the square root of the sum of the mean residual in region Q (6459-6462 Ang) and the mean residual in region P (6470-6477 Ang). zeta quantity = 0.16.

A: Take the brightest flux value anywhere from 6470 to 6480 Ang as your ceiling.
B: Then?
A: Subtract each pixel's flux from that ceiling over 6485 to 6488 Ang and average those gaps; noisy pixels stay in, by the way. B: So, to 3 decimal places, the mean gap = 0.020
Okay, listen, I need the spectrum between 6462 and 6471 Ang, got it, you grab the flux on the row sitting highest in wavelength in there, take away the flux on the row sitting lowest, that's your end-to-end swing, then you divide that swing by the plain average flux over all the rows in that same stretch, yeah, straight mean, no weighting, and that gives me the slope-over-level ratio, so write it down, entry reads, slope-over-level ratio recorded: 0.042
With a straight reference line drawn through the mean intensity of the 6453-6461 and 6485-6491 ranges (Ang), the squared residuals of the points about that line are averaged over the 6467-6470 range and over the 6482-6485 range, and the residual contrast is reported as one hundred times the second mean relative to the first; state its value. 0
